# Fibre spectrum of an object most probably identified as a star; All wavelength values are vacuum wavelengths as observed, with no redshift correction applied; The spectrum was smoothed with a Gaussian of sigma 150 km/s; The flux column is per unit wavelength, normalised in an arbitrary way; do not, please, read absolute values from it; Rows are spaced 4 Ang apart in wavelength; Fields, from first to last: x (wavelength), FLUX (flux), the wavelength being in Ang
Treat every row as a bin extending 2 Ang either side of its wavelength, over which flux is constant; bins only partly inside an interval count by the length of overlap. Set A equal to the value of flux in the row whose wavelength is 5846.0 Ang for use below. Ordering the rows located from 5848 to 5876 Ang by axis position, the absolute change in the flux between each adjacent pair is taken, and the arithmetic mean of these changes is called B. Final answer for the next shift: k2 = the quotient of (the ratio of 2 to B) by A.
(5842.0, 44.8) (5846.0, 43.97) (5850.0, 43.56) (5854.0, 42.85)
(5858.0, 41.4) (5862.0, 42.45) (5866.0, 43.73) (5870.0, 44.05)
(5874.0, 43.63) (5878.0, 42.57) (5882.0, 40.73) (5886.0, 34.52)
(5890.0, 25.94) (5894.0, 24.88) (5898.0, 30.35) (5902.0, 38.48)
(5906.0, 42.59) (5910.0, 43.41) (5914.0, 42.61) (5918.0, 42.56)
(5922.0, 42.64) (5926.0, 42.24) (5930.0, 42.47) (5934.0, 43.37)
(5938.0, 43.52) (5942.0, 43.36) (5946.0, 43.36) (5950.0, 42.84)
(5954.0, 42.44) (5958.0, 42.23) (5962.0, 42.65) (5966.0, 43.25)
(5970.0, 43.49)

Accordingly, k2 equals 0.05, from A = 43.97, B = 0.9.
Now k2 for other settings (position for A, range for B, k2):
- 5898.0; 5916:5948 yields 0.24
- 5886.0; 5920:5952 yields 0.17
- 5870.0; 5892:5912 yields 0.01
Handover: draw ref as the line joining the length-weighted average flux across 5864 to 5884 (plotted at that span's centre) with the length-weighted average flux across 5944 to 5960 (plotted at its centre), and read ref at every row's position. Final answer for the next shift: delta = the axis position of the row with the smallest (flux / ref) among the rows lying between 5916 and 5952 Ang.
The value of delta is 5926.0 Ang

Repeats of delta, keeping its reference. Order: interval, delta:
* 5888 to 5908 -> 5894.0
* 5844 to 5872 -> 5858.0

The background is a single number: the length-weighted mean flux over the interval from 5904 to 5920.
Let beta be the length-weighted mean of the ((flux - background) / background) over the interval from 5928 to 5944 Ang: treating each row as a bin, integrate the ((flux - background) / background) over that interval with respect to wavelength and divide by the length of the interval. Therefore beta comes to 0.01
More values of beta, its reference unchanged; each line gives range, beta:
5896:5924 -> -0.06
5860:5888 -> -0.03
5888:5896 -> -0.41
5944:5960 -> 0.00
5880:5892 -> -0.21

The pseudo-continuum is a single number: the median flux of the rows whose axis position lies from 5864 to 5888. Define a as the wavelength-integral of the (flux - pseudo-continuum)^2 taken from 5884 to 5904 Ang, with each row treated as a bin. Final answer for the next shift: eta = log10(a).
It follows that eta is 3.5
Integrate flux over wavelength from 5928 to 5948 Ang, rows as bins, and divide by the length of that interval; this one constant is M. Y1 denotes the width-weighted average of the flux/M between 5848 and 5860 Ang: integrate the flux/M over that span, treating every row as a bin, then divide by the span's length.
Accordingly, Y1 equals 0.99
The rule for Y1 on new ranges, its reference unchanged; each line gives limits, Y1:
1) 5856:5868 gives 0.98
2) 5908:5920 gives 0.99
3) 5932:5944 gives 1.00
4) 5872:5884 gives 0.98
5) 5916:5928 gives 0.98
